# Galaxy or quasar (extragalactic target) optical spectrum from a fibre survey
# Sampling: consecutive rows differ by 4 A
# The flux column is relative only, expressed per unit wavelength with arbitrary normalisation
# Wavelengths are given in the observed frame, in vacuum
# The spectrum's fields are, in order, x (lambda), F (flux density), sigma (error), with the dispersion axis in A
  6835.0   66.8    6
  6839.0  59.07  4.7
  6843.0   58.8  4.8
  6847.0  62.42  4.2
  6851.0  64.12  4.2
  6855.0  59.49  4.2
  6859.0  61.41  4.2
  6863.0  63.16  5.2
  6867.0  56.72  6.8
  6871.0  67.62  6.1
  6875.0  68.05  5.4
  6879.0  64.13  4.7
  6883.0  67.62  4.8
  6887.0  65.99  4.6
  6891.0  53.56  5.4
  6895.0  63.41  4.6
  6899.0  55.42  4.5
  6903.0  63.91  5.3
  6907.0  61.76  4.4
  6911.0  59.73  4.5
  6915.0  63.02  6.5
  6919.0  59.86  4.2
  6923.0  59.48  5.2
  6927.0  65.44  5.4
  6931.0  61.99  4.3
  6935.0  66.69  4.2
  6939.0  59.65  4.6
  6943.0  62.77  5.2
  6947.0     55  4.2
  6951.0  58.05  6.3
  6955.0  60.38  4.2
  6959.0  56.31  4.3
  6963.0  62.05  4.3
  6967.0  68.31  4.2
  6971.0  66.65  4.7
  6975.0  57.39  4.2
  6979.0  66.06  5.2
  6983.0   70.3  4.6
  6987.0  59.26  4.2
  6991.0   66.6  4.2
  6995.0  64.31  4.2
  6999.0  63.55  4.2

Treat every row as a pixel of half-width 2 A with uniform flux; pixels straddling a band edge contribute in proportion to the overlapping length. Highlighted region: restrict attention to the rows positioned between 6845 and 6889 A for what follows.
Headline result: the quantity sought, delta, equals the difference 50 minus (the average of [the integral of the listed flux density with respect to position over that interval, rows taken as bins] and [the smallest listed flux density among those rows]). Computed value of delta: -1380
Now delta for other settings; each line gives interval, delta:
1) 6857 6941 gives -2594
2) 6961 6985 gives -760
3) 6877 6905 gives -845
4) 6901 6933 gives -970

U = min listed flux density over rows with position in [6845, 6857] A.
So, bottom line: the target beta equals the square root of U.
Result 7.71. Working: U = 59.49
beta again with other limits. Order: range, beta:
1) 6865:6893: 7.32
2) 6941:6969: 7.42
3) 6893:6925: 7.44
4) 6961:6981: 7.58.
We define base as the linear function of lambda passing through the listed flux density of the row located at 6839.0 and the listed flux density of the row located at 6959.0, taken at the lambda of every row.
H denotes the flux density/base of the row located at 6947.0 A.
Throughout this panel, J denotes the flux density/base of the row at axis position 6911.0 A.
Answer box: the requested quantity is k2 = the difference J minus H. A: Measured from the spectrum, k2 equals 0.07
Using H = 0.97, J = 1.04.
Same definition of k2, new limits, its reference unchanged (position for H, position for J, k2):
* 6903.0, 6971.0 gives 0.08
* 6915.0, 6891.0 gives -0.17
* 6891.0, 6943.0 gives 0.18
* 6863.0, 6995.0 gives 0.08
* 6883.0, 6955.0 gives -0.09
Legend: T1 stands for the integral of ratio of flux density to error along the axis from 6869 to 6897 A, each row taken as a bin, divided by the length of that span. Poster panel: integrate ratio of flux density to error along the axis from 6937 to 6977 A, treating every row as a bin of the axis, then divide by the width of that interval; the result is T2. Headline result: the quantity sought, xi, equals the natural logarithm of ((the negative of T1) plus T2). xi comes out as -0.6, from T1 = 12.8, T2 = 13.3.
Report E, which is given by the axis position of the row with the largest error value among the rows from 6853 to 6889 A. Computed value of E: 6867.0 A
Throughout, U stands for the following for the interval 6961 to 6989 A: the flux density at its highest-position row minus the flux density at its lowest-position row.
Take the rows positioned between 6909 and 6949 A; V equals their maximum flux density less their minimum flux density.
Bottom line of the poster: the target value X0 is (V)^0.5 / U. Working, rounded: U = -2.79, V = 11.7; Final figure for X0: -1.23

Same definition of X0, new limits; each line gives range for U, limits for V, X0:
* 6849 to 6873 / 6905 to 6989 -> 1.12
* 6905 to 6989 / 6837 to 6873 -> -1.32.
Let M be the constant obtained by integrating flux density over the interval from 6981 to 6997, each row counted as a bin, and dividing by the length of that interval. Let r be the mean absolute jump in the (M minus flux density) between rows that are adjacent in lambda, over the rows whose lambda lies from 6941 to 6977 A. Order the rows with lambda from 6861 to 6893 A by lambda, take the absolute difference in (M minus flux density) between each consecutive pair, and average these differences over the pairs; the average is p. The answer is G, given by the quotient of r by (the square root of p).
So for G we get 2.1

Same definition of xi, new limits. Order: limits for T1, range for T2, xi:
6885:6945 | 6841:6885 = -1.8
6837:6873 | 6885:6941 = -2.5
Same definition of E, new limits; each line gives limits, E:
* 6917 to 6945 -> 6927.0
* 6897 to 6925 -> 6915.0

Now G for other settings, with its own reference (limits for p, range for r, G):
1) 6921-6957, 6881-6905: 3.7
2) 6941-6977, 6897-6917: 1.8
